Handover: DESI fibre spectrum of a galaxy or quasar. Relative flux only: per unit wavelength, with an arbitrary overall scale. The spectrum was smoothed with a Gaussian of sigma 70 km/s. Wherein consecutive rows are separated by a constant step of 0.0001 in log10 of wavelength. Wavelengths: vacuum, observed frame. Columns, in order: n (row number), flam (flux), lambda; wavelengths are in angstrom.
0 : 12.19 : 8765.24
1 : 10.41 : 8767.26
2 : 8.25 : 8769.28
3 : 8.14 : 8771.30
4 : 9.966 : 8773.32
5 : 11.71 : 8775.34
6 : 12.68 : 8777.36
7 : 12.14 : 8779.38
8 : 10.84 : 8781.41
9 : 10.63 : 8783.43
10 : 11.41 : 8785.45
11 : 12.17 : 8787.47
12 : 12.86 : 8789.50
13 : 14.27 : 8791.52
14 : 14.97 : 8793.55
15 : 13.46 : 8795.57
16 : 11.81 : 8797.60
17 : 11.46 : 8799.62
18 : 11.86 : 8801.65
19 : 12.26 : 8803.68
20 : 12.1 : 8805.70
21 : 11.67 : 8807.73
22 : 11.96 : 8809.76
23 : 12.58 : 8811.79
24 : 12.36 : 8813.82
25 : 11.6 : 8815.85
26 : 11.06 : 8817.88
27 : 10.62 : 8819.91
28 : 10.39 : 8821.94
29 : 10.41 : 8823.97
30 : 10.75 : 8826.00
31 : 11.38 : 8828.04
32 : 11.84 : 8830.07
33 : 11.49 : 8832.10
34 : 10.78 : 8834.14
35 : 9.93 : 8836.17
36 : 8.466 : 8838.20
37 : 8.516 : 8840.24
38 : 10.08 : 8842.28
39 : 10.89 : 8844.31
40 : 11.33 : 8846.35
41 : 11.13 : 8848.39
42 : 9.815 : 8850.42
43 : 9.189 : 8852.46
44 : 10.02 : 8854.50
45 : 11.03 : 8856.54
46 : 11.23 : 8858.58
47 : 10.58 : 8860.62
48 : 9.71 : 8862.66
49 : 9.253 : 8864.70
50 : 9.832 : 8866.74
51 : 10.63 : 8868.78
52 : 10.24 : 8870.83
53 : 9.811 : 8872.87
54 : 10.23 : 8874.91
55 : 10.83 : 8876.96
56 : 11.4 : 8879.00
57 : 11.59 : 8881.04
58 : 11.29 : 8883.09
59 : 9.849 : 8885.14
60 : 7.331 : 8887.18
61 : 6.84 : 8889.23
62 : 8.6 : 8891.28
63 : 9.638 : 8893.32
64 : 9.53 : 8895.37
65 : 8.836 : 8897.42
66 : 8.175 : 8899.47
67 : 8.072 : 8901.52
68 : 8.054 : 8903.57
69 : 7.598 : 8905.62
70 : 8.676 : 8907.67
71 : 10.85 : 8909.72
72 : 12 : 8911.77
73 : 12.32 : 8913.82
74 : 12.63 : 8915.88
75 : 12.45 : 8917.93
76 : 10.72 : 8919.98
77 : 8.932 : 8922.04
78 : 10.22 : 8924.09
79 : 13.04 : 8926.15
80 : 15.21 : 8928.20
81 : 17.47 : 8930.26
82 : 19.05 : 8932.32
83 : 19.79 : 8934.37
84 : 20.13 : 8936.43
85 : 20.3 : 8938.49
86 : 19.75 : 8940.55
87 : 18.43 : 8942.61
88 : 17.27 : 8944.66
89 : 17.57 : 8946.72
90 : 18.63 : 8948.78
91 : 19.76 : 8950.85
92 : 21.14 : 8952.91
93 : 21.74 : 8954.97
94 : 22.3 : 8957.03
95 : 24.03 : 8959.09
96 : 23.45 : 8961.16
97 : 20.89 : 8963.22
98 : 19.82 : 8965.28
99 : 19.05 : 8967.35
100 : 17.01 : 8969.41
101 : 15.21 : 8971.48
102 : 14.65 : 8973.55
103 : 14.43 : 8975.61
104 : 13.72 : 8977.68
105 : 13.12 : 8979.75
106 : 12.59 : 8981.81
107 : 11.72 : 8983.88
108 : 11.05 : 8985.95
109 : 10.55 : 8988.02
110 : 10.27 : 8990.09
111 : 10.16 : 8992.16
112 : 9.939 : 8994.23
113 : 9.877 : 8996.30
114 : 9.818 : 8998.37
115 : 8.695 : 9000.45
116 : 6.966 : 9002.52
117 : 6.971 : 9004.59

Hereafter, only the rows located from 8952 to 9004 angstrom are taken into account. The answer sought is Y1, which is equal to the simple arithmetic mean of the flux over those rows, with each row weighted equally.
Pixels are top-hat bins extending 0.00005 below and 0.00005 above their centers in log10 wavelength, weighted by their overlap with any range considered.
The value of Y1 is 14.9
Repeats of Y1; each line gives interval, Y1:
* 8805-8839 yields 11.1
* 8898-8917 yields 9.8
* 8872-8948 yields 12.3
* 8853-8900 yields 9.8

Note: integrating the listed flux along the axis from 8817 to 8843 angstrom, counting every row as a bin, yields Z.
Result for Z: 271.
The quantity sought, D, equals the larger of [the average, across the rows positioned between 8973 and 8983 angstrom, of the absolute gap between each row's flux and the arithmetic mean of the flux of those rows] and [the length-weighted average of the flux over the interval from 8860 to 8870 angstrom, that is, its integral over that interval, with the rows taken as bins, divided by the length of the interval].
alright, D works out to 10.0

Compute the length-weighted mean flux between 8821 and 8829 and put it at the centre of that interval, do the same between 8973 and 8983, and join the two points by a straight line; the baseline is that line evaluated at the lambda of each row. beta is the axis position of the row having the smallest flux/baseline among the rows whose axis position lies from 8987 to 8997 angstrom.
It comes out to 8996.30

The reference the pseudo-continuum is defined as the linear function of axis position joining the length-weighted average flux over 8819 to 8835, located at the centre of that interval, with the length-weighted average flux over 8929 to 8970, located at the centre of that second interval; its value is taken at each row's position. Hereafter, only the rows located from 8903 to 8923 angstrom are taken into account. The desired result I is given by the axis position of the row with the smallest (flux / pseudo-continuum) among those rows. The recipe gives 8905.62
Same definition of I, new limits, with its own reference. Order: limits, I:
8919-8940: 8922.04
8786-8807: 8799.62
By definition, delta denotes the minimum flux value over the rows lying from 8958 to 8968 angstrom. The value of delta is 19.05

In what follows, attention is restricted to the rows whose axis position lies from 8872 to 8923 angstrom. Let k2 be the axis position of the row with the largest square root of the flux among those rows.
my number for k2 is 8915.88 angstrom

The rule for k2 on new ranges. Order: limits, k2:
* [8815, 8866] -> 8830.07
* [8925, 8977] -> 8959.09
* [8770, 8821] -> 8793.55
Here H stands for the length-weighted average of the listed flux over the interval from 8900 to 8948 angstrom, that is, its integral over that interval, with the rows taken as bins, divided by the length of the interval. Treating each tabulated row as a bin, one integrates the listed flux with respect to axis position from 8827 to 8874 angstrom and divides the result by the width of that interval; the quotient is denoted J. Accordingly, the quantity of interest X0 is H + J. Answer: 24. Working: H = 13.9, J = 10.3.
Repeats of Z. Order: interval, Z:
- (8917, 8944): 428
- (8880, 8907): 240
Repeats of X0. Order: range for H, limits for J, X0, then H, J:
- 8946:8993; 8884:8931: 27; 16.7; 10.3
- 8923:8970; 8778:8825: 31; 19.0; 12.0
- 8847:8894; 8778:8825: 22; 10.0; 12.0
